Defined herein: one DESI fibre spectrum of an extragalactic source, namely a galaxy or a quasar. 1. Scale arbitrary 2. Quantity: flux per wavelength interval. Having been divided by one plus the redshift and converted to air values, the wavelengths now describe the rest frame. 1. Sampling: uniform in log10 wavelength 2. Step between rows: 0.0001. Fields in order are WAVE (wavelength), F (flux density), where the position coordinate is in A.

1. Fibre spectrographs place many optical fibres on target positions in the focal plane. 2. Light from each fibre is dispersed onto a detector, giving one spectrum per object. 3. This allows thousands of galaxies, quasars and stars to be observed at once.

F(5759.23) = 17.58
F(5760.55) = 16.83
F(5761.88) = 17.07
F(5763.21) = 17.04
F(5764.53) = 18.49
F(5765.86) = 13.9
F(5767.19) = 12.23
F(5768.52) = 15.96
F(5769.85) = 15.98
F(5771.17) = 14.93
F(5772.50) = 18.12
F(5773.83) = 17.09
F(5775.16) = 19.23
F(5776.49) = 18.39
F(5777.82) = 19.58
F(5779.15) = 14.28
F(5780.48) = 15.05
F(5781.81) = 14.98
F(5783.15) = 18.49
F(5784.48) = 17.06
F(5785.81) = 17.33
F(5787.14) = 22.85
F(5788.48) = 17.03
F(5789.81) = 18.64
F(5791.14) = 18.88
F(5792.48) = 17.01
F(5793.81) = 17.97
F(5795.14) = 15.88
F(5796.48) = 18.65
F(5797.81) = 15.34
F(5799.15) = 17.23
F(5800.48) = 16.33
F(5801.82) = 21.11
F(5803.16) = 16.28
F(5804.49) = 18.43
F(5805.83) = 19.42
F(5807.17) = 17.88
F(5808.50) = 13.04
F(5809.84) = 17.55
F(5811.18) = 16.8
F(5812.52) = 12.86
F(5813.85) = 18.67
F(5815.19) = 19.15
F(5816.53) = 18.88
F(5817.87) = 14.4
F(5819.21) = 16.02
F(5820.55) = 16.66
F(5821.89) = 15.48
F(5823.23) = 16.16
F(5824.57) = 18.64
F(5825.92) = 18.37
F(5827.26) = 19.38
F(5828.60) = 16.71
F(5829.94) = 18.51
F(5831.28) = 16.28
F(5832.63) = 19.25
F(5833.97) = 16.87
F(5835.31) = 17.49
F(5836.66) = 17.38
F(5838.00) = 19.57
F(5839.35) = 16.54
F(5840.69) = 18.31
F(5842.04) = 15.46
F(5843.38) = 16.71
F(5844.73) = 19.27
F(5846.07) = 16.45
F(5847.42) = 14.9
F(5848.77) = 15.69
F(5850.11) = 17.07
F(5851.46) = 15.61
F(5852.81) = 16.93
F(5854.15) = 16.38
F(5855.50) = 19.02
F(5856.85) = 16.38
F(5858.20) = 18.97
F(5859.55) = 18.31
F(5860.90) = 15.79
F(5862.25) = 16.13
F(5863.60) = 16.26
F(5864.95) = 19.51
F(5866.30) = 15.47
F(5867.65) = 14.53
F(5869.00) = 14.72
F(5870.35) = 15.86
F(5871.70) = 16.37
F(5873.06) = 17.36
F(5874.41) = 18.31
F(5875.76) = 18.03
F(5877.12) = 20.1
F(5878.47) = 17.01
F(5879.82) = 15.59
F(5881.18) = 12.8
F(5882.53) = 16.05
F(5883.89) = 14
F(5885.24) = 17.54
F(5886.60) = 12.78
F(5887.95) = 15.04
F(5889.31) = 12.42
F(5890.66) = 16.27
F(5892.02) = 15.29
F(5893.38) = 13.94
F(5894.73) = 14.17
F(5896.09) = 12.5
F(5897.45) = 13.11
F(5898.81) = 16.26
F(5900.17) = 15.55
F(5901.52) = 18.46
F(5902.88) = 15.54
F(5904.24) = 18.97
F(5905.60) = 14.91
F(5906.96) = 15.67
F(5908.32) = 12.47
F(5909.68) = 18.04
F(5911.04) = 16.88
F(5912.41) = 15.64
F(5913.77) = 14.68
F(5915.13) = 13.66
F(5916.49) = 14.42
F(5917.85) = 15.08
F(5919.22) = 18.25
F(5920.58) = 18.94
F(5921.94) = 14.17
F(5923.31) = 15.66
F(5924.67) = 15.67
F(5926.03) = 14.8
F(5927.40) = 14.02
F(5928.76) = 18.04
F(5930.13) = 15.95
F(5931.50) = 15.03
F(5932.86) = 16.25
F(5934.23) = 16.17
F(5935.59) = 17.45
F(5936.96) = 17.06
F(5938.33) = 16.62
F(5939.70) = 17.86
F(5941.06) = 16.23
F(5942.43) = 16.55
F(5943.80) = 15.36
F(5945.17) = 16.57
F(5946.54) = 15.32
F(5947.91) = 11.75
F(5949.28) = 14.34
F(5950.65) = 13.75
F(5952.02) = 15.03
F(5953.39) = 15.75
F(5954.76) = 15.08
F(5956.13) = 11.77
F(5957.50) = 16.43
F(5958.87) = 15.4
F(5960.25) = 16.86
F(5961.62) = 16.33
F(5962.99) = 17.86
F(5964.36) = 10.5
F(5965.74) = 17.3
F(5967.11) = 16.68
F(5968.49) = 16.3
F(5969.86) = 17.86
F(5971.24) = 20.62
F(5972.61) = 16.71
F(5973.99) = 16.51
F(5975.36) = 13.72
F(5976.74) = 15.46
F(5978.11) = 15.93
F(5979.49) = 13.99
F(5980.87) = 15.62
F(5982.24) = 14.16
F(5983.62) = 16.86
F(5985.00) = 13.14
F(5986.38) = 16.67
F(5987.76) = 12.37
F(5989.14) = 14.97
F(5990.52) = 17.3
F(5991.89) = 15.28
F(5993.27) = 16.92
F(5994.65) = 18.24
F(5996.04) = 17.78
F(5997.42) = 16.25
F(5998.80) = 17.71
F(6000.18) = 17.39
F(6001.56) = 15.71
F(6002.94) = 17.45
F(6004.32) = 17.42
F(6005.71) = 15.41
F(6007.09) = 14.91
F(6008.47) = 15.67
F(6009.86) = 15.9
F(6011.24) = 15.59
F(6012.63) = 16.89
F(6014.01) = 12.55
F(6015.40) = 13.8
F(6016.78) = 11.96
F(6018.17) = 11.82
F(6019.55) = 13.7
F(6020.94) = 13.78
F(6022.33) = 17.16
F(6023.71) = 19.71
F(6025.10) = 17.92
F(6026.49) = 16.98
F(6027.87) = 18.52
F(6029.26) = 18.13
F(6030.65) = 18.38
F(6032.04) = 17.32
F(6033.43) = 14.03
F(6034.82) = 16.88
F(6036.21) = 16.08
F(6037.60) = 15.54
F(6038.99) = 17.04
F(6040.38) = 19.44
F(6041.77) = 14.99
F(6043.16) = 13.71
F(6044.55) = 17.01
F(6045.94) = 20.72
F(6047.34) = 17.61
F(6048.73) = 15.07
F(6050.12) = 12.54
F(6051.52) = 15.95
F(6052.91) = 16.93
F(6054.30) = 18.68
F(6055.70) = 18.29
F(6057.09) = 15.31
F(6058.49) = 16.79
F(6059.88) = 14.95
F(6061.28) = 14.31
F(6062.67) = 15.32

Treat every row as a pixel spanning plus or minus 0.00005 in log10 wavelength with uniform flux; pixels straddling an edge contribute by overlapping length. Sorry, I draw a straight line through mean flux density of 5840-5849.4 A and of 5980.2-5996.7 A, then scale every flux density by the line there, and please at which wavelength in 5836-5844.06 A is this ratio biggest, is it 5838.00 A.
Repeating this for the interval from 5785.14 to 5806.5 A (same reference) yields 5787.14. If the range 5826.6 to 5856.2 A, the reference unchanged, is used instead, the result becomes 5838.00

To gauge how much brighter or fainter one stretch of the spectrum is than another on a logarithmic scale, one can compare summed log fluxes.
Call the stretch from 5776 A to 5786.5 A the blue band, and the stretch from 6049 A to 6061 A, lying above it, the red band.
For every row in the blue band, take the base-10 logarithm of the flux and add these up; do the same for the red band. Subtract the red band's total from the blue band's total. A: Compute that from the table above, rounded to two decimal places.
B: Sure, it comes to 0.15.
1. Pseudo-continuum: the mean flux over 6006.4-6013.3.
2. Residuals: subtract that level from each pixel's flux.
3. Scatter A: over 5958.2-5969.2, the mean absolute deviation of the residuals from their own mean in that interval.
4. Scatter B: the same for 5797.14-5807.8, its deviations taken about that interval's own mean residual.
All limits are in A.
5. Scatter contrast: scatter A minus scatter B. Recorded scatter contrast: 0.02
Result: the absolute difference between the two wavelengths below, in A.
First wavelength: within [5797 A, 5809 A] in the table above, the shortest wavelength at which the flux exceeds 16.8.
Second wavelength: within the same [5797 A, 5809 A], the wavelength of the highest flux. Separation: 2.7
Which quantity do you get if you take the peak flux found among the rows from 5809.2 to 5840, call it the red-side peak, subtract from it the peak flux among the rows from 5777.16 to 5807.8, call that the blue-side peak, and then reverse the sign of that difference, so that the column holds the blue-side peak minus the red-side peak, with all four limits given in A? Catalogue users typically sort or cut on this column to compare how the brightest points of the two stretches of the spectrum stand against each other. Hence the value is 3.3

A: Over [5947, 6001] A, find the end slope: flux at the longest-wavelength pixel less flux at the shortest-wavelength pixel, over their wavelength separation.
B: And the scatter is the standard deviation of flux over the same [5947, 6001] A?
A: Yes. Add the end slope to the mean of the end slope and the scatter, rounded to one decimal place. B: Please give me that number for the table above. 1.2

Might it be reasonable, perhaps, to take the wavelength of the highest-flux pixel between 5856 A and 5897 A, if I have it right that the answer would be 5877.12 A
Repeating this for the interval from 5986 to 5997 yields 5994.65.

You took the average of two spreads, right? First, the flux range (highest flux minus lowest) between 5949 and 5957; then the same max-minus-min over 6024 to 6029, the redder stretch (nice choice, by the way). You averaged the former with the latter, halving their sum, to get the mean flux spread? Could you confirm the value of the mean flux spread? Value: 2.76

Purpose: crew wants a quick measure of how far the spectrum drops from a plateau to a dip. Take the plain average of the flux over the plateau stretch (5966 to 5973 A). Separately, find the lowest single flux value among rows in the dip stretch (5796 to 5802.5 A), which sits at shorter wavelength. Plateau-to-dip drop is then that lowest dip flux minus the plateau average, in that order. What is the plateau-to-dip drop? -2.3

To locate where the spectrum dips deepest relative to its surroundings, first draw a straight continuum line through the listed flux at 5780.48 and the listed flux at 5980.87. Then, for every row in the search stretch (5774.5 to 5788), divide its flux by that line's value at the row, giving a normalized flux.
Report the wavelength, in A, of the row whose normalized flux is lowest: 5779.15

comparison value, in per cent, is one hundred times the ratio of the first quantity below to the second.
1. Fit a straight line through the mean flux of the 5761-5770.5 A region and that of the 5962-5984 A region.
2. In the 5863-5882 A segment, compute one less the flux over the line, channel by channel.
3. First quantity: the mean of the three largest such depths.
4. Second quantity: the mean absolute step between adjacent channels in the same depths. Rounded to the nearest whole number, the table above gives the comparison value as 114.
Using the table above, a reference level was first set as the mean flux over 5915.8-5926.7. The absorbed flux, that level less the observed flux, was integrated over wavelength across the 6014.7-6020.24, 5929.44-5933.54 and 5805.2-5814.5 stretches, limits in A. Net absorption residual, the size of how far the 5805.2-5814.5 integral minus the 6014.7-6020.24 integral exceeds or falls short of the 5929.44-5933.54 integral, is 24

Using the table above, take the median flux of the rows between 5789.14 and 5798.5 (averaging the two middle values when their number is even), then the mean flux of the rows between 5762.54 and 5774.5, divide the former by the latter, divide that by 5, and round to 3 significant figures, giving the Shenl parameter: 0.225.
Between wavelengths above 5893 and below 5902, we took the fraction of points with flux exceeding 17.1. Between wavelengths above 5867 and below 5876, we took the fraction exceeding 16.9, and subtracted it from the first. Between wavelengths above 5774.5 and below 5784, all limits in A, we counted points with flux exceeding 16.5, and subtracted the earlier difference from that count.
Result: 4.3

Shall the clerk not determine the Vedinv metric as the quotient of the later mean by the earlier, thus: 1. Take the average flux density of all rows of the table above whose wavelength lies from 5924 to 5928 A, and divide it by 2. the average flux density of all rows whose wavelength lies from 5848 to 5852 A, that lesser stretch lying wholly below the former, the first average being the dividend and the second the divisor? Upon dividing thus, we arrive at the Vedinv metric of 0.92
